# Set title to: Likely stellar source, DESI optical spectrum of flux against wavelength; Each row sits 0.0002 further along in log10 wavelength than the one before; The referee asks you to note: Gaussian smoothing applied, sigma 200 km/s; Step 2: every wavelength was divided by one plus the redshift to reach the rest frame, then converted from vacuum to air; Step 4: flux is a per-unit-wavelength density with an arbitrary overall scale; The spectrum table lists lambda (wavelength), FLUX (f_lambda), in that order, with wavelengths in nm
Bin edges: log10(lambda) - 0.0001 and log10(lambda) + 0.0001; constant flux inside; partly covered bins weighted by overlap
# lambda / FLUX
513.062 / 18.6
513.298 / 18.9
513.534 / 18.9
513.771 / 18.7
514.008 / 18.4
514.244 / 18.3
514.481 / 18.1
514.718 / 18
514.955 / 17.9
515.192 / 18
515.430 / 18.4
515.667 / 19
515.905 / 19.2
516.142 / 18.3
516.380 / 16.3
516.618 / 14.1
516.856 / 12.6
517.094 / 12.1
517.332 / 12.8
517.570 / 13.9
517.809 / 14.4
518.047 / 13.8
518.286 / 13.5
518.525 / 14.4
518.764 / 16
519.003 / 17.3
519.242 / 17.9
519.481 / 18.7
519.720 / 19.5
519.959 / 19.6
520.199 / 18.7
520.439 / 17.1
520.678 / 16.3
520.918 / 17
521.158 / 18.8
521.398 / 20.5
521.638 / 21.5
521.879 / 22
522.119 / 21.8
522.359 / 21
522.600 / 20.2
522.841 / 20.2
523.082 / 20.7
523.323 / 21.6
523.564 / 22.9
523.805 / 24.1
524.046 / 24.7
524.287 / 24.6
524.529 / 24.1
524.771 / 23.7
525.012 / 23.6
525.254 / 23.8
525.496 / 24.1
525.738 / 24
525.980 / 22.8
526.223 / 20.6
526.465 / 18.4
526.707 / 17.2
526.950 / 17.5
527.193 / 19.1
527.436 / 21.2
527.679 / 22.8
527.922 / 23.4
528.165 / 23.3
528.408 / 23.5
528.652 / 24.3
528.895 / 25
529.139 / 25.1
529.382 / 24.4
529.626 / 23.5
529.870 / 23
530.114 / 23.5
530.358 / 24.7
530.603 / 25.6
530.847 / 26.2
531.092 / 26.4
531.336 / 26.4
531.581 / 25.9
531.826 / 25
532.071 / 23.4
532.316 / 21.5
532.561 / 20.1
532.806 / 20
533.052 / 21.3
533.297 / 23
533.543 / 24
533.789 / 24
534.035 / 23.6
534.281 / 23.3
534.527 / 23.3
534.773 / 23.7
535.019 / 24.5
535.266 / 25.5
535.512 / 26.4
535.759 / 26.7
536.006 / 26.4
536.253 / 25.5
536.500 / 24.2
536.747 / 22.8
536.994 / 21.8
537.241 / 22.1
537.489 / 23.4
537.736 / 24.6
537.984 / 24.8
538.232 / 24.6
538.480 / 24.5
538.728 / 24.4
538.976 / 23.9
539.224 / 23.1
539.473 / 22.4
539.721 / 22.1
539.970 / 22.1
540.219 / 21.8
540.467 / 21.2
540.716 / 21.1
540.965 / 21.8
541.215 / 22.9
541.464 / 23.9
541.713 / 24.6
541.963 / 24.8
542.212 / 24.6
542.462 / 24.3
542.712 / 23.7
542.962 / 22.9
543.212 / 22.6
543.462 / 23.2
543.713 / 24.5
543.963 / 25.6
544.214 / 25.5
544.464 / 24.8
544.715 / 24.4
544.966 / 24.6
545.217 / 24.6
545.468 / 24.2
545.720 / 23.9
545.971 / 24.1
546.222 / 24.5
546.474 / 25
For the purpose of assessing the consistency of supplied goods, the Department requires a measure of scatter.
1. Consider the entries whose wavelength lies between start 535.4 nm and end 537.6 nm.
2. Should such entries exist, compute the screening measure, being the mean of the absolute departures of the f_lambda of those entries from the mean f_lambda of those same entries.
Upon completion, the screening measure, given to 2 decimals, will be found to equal 1.67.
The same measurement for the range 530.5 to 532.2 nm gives 0.78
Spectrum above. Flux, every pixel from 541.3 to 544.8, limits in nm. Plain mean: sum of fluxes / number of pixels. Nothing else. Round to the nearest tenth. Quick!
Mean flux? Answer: 24.2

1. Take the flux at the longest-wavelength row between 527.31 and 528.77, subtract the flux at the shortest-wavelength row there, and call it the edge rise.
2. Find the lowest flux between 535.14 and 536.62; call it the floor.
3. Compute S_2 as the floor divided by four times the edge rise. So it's 2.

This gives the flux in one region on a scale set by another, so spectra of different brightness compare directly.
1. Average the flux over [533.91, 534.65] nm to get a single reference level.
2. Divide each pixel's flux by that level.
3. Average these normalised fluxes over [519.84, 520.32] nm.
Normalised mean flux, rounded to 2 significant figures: 0.82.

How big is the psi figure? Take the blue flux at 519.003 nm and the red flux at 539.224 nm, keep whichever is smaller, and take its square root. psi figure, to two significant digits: 4.2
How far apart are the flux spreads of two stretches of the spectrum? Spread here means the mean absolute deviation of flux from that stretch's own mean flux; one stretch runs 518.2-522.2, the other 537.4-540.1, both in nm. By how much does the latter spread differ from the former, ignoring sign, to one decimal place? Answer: 1.0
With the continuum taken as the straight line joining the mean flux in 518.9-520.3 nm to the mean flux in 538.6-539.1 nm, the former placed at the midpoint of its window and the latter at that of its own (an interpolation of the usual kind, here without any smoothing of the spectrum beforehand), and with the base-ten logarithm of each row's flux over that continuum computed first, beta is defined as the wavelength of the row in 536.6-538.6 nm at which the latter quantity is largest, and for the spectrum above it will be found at 537.984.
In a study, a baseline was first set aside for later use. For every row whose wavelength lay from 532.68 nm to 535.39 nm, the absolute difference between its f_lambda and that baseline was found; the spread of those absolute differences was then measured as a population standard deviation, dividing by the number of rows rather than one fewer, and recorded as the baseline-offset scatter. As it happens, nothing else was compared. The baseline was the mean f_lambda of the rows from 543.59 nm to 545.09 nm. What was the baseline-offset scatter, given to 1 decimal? 1.3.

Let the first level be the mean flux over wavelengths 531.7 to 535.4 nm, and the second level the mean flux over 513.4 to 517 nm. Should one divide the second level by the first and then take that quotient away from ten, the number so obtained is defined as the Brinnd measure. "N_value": 9.24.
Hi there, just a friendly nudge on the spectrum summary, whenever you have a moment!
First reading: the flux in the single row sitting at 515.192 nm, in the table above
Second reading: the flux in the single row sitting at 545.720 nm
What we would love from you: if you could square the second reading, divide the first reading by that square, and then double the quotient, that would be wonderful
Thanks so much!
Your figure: 0.063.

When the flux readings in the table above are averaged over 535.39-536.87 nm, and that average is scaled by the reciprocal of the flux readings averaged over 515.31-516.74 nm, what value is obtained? 1.44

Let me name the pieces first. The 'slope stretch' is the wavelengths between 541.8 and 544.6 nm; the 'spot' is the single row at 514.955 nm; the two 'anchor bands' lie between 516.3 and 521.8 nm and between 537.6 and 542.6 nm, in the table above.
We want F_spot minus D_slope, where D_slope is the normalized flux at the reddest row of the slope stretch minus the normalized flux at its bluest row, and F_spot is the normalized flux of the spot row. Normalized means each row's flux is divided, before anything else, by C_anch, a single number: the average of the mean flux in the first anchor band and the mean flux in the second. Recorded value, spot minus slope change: 0.90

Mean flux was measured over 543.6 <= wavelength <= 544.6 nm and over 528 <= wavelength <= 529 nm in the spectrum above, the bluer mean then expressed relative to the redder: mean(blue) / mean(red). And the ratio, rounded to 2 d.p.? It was 0.96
